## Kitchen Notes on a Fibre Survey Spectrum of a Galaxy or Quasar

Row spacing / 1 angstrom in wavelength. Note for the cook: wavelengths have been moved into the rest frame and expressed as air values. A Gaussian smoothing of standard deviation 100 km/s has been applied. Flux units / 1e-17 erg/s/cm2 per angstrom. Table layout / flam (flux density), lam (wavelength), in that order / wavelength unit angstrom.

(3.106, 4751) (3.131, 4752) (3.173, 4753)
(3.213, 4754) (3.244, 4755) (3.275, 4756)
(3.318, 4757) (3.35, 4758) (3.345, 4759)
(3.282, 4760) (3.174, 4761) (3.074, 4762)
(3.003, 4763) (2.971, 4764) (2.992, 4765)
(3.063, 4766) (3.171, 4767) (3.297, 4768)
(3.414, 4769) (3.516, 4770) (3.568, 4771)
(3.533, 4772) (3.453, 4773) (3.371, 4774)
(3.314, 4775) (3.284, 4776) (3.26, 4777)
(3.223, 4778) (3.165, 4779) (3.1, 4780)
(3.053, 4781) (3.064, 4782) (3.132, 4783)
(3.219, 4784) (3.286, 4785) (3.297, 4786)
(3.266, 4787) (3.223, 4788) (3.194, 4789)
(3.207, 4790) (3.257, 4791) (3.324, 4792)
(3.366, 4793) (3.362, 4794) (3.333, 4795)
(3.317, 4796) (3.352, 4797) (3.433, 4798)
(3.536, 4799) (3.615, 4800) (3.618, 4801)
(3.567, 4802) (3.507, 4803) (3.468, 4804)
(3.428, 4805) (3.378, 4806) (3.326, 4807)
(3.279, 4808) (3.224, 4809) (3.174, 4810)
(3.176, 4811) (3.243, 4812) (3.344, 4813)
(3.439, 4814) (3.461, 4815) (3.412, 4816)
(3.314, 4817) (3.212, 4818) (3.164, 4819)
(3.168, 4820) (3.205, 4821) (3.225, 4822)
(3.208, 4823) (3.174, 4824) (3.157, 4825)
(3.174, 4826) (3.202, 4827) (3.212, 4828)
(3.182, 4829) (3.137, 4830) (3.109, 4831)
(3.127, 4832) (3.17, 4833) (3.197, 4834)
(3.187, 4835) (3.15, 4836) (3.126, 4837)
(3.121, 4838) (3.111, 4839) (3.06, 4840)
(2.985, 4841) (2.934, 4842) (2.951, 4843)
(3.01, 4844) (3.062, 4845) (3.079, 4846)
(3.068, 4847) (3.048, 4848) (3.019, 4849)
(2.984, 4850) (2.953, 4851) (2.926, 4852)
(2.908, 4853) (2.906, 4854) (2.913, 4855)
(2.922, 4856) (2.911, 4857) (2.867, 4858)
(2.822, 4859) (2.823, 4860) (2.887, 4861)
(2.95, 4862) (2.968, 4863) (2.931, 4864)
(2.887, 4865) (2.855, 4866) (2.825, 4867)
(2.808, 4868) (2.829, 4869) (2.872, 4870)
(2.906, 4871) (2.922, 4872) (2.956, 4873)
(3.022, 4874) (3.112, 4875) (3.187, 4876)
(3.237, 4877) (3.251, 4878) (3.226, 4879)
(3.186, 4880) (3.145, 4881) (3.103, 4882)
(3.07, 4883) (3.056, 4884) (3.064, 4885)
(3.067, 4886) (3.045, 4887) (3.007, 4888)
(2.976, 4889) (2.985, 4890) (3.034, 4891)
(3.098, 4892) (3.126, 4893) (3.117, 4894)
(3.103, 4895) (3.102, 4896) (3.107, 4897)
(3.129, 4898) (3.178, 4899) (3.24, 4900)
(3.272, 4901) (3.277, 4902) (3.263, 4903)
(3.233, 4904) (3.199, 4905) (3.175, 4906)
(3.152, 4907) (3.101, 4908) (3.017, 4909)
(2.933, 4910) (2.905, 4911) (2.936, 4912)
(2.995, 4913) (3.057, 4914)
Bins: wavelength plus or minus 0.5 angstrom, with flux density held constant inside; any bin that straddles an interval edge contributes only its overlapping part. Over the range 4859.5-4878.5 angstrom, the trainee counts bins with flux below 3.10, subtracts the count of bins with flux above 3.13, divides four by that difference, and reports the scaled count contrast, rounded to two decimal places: 0.33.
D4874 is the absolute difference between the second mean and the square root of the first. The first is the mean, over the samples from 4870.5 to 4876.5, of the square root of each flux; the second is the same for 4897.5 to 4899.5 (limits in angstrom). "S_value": 0.46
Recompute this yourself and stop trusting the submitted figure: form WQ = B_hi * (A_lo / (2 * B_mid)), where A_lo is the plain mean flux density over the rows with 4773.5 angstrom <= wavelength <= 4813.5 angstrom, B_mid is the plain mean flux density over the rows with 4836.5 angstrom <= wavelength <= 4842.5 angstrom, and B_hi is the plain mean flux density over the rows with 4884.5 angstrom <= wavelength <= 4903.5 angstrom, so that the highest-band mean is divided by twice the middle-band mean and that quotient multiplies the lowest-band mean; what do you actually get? 1.69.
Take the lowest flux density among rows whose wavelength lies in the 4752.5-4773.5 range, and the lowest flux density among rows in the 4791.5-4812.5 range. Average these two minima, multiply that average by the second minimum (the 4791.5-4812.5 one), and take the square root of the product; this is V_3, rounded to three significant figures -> 3.12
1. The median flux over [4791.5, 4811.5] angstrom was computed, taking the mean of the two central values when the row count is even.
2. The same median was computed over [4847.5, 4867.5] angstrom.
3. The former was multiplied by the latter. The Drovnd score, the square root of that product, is 3.13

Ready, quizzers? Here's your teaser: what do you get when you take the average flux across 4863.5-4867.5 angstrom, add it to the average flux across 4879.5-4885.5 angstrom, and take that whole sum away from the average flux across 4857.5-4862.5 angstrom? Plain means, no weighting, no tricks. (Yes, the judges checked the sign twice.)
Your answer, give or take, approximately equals -3.11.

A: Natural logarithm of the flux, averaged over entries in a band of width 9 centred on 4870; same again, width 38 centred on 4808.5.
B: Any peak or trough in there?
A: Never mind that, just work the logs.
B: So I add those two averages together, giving 2.26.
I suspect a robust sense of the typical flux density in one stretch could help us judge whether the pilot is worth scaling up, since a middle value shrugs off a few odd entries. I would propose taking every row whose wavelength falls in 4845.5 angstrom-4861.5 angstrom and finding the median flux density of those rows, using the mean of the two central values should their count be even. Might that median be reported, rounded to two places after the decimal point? 2.92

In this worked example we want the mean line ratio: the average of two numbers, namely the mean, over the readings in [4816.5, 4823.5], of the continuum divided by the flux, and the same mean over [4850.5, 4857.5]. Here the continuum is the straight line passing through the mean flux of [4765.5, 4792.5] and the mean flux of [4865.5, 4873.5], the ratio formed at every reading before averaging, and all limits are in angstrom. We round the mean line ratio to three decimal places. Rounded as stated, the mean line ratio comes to 0.984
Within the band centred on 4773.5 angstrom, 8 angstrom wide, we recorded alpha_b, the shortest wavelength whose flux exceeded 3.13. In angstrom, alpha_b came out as 4770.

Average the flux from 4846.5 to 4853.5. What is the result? 2.99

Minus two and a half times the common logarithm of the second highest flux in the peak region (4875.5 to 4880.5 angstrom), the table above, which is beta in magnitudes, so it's -1.275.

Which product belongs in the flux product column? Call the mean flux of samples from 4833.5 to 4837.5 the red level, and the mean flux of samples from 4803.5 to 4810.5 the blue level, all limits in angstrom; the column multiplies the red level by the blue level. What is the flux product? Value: 10.52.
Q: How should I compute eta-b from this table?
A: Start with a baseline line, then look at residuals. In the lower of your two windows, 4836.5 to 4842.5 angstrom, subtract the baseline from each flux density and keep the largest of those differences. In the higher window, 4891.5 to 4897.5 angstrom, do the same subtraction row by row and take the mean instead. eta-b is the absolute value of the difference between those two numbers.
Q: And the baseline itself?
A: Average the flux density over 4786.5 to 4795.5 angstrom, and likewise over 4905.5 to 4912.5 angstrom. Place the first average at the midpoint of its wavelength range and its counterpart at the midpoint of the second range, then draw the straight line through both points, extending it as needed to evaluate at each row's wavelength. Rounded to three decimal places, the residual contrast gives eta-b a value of 0.105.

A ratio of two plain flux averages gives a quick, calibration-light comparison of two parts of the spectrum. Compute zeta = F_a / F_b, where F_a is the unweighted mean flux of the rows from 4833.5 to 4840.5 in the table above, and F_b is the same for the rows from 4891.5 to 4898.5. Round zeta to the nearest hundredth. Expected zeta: 1.01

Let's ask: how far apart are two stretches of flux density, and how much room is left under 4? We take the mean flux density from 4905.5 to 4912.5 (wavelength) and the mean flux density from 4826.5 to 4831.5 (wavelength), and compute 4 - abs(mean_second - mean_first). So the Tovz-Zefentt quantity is 3.86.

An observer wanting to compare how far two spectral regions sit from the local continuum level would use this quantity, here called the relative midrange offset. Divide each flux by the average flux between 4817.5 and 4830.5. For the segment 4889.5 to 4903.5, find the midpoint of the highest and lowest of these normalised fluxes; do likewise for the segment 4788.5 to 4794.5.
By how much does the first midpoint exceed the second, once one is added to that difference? 0.95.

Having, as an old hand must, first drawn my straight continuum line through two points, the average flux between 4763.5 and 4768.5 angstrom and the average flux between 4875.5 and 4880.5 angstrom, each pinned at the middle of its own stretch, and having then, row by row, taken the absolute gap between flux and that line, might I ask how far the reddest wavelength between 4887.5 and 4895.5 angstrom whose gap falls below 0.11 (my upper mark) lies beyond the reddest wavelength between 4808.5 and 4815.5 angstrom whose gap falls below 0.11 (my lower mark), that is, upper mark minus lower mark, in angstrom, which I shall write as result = 81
